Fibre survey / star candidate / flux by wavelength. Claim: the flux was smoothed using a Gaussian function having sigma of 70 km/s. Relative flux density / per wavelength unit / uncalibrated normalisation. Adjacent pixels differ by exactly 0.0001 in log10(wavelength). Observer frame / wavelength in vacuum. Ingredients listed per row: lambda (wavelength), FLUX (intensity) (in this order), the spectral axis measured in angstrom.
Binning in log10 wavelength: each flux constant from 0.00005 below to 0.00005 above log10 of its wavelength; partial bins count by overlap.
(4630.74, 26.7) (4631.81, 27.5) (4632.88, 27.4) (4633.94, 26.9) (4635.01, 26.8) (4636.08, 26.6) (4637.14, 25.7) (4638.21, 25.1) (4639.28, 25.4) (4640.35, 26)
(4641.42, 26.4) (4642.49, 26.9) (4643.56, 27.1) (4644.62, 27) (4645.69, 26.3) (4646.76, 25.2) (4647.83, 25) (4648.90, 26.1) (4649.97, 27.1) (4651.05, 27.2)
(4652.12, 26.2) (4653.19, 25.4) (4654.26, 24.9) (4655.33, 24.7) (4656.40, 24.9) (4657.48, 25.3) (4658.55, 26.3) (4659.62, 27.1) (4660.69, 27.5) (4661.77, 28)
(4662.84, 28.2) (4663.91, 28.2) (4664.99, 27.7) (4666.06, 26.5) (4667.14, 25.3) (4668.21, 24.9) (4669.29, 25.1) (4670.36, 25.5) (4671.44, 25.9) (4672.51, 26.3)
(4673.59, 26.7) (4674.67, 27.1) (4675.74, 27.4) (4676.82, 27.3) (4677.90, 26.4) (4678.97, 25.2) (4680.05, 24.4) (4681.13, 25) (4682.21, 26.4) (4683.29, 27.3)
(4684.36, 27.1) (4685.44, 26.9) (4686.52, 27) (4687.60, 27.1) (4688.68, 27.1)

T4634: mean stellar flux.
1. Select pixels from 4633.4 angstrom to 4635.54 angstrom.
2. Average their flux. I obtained 26.9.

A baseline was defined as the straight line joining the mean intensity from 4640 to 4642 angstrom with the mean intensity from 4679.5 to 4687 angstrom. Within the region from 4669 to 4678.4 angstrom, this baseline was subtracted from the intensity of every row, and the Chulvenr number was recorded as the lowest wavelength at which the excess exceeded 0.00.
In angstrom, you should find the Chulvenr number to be 4672.51 angstrom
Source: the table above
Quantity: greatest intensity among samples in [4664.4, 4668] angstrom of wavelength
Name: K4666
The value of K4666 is 27.7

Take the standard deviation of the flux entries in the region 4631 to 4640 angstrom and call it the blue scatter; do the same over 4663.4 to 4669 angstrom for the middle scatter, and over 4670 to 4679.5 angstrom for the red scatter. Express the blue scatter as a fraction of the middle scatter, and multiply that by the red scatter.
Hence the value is 0.49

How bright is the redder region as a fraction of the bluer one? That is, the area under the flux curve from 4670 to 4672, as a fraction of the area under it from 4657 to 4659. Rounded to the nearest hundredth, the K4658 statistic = 1.00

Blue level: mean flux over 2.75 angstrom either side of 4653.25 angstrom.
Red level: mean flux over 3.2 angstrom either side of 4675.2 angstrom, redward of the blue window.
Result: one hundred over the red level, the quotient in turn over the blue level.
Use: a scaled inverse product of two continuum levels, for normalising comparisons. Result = 0.145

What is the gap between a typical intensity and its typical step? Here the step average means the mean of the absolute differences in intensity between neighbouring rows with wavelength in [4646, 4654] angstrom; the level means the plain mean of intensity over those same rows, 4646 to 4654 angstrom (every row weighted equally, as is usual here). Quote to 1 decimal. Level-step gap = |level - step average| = 25.3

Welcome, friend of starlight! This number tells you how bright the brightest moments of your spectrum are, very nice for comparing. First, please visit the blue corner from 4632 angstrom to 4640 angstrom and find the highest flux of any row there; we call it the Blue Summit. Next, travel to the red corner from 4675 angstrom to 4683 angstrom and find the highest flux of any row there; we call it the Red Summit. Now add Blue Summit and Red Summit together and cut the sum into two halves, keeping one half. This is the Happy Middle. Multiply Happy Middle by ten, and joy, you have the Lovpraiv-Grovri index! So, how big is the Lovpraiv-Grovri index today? 274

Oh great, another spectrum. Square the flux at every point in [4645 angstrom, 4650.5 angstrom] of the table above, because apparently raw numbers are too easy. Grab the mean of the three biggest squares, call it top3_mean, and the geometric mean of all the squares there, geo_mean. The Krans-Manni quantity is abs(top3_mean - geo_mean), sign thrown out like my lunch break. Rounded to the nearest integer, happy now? 30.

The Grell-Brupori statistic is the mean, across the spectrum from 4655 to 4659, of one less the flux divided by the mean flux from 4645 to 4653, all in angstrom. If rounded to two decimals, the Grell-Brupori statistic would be 0.03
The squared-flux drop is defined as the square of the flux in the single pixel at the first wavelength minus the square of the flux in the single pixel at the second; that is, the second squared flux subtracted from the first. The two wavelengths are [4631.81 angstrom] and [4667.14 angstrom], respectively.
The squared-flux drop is 116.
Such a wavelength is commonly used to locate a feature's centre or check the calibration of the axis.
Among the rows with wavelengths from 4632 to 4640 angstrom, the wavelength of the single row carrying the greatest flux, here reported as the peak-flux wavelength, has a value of 4632.88 angstrom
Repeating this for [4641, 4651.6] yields 4651.05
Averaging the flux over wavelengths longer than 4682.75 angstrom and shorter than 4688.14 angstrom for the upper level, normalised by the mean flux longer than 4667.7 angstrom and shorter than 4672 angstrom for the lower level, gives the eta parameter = 1.07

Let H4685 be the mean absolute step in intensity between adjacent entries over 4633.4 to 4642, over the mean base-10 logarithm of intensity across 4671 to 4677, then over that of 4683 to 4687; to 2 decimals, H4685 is 0.22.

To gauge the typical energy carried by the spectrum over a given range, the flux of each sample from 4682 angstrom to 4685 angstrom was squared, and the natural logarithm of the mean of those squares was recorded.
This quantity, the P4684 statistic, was 6.59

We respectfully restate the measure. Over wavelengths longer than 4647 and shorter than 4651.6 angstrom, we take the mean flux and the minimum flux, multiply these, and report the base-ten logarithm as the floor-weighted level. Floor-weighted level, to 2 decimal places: 2.82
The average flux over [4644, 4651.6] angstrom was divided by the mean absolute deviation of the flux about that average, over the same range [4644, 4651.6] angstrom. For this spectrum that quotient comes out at 37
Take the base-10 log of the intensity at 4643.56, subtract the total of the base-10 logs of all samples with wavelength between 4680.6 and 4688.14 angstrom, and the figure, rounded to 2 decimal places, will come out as -8.55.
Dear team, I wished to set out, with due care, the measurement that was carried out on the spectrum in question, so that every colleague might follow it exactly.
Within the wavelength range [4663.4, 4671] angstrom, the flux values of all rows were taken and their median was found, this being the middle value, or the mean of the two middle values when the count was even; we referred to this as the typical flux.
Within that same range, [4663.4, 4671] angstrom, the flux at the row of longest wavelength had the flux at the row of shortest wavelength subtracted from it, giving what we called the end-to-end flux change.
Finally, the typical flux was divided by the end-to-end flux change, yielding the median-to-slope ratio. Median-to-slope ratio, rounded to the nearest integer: -9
